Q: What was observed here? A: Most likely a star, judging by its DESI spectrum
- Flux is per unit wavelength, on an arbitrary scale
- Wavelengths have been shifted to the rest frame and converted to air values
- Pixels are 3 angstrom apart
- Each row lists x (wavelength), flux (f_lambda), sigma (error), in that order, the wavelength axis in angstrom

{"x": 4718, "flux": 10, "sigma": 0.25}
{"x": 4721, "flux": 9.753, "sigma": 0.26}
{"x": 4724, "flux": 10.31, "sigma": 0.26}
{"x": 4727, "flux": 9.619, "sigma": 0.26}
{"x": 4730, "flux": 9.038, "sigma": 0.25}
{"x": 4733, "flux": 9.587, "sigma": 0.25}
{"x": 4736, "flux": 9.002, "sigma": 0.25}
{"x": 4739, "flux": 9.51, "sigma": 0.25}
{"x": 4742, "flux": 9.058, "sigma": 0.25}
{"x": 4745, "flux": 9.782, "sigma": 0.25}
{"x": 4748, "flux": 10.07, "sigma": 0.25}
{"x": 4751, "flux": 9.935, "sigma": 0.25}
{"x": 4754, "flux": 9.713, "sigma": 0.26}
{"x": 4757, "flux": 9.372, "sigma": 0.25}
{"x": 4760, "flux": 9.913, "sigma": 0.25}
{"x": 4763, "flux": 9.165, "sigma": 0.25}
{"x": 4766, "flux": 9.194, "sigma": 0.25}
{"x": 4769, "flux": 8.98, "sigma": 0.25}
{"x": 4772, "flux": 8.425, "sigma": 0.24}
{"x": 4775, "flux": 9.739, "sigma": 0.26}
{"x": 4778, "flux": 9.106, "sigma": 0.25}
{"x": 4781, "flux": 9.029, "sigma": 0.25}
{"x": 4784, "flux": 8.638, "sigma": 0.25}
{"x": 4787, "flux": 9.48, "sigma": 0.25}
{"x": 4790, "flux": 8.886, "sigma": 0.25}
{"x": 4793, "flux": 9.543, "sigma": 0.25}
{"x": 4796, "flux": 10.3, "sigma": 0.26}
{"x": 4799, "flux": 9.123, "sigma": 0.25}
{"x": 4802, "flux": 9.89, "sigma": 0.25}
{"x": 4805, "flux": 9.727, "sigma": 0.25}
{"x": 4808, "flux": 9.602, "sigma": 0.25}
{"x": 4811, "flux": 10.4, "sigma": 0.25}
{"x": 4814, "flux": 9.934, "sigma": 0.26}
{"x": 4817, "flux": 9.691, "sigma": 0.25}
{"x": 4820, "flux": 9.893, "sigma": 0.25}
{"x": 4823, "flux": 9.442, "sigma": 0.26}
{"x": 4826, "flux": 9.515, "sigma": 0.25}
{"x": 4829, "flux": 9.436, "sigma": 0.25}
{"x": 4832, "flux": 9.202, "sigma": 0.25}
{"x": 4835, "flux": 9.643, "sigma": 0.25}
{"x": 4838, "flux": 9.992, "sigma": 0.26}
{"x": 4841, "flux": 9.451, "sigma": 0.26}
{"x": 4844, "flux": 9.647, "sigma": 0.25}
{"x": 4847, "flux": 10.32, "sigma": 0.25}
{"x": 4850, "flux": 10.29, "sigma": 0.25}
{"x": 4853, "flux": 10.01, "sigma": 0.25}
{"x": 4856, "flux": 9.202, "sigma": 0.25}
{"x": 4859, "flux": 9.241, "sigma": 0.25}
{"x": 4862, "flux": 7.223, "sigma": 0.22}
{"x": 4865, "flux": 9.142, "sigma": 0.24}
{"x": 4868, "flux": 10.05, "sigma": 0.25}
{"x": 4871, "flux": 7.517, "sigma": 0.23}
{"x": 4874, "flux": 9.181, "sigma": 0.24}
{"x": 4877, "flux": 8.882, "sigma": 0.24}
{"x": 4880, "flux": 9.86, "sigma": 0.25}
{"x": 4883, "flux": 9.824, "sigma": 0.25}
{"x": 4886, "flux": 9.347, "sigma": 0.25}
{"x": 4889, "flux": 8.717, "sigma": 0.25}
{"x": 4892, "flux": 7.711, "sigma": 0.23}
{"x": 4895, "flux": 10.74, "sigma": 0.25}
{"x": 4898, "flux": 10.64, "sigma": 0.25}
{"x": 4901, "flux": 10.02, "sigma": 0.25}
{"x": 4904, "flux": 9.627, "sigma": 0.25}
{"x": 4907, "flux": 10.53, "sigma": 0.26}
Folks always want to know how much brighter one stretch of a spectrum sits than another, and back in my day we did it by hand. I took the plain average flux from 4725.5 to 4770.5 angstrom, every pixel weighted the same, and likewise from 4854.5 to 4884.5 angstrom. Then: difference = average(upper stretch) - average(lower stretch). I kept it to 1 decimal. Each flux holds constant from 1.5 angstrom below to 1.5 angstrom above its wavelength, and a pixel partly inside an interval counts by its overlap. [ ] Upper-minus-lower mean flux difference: -0.5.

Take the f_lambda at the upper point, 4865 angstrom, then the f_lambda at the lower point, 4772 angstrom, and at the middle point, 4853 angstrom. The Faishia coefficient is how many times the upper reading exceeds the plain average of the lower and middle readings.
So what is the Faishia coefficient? 0.99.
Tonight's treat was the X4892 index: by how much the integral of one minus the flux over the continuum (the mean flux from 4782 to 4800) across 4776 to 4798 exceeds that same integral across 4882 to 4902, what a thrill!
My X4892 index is 0.6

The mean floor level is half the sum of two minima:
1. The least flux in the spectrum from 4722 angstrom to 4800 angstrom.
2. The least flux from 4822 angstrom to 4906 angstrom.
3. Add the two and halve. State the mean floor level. 7.8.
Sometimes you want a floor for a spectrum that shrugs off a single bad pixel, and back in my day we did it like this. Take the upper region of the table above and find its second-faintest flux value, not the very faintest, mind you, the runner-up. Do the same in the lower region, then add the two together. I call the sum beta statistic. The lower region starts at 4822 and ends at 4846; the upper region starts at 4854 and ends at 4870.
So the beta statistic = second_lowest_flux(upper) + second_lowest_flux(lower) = 18.6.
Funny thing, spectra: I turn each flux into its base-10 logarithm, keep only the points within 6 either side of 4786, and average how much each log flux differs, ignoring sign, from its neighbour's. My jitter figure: 0.029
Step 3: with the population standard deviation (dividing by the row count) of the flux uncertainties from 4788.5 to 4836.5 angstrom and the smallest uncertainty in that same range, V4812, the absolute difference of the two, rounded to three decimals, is 0.246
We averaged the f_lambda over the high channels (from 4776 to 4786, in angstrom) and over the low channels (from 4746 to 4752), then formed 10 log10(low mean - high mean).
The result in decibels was 0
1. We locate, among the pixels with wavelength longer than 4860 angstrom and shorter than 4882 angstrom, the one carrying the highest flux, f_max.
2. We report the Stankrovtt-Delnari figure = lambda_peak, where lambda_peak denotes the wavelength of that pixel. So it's 4868 angstrom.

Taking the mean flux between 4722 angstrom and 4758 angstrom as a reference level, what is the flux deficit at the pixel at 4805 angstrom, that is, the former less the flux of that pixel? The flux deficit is -0.1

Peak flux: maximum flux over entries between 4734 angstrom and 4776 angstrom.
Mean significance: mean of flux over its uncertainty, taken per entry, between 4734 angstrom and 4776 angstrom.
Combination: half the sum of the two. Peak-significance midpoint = 23.8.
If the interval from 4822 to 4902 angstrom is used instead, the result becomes 24.4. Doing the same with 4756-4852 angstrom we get 24.1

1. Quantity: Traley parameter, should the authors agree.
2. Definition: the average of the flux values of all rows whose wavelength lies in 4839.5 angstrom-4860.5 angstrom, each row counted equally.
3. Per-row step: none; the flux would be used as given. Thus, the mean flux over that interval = 9.74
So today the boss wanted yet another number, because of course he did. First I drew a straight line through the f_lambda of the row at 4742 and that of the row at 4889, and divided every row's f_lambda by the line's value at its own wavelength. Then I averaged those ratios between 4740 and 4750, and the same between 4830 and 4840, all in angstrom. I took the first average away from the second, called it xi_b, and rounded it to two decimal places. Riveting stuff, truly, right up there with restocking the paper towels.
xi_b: 0.02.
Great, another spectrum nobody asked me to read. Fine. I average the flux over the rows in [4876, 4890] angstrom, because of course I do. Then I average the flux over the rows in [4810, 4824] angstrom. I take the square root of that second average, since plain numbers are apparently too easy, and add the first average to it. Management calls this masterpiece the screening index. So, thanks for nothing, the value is 12.5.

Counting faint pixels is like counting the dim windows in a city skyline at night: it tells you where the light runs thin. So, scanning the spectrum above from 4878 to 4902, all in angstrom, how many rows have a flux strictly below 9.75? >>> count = 3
